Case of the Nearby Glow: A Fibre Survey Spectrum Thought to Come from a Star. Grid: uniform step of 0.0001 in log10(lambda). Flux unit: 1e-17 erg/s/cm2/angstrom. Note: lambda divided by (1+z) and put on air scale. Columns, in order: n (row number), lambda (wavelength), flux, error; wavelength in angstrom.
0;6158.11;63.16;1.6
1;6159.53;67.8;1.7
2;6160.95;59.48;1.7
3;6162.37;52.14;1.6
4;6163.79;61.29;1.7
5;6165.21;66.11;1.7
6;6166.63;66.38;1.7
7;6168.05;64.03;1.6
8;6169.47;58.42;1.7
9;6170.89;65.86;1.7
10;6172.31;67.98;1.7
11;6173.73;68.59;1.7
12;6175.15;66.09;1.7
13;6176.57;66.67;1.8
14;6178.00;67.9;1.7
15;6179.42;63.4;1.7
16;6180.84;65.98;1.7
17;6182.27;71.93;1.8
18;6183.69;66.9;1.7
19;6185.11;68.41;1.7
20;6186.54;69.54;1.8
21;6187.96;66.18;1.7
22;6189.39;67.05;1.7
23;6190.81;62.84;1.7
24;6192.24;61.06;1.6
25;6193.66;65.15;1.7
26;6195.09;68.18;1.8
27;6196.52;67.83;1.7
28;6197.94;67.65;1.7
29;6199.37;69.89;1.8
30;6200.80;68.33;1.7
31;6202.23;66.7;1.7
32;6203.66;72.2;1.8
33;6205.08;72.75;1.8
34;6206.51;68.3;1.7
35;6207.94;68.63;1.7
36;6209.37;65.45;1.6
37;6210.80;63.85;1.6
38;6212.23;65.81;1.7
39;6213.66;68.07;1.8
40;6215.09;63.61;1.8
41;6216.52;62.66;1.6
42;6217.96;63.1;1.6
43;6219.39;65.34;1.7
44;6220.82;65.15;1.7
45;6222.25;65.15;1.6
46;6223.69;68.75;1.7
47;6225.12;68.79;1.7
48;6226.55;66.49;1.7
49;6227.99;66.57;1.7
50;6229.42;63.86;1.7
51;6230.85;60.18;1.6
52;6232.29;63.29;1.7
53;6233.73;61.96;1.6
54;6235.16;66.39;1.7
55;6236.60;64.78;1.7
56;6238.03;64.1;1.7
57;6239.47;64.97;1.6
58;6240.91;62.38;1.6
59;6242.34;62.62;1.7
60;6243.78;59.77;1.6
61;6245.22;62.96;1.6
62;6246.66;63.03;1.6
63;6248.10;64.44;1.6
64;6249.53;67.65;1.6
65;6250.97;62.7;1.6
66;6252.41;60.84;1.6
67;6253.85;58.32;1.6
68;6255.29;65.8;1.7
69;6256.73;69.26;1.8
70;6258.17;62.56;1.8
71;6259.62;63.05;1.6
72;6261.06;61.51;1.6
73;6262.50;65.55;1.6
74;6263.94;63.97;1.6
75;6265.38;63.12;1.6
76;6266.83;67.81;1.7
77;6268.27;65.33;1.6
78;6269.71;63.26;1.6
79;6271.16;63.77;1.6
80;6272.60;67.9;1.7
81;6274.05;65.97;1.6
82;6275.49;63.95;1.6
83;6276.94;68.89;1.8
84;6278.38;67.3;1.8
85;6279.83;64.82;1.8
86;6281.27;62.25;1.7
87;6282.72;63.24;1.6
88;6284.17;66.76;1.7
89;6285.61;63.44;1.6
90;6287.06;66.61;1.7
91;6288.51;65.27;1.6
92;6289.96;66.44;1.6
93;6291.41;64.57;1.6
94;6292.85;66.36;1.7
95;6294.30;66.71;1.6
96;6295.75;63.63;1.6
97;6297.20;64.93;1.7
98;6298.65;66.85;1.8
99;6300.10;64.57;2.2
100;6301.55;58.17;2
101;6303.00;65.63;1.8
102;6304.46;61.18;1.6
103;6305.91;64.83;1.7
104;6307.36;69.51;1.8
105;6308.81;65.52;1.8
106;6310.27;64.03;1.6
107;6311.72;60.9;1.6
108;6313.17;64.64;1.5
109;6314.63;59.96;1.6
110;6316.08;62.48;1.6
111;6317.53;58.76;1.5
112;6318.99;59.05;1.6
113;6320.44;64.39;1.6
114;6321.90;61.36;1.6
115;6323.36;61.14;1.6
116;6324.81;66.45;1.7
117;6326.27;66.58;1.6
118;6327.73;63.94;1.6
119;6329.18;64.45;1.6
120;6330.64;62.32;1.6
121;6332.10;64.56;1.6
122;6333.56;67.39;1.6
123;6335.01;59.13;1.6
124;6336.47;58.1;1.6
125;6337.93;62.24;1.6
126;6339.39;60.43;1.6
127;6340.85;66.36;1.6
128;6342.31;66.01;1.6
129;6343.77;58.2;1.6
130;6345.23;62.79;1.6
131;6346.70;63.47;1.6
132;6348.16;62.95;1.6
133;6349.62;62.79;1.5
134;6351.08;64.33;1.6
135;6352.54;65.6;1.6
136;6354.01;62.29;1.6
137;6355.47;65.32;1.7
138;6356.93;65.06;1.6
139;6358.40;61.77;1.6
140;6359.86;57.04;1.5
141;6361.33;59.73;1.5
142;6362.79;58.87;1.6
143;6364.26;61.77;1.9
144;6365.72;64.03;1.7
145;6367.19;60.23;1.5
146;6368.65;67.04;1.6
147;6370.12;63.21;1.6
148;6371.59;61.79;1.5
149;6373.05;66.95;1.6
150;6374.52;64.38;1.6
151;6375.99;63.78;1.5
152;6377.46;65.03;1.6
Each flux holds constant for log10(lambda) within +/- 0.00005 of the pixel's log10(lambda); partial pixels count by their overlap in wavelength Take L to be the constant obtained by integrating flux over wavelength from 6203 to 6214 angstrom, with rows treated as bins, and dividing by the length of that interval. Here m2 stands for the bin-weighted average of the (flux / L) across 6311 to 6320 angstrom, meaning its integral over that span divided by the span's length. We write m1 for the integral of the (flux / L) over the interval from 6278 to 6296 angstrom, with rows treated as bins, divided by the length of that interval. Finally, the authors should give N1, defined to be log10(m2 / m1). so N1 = -0.028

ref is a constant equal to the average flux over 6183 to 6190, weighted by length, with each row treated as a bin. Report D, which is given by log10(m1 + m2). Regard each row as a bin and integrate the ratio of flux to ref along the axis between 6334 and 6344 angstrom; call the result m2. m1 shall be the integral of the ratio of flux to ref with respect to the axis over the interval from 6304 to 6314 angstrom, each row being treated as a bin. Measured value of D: 1.27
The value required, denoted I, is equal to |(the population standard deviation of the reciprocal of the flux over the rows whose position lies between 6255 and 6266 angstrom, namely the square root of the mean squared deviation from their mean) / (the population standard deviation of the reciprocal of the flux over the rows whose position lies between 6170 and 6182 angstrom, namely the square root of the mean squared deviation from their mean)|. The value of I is 1.5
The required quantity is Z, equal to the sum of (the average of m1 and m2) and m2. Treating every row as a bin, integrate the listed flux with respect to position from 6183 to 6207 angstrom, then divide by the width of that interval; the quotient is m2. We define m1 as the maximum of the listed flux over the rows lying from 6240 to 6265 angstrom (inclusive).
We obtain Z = 136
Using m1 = 69.26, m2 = 67.59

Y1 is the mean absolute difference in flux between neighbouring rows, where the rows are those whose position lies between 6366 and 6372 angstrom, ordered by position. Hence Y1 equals 4.0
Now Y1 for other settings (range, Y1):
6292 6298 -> 1.6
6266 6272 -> 1.7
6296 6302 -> 3.5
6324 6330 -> 1.1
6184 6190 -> 1.8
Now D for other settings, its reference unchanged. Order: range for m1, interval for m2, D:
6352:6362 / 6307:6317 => 1.27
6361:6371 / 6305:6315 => 1.27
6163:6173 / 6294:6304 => 1.28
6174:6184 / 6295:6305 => 1.29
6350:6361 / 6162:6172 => 1.29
